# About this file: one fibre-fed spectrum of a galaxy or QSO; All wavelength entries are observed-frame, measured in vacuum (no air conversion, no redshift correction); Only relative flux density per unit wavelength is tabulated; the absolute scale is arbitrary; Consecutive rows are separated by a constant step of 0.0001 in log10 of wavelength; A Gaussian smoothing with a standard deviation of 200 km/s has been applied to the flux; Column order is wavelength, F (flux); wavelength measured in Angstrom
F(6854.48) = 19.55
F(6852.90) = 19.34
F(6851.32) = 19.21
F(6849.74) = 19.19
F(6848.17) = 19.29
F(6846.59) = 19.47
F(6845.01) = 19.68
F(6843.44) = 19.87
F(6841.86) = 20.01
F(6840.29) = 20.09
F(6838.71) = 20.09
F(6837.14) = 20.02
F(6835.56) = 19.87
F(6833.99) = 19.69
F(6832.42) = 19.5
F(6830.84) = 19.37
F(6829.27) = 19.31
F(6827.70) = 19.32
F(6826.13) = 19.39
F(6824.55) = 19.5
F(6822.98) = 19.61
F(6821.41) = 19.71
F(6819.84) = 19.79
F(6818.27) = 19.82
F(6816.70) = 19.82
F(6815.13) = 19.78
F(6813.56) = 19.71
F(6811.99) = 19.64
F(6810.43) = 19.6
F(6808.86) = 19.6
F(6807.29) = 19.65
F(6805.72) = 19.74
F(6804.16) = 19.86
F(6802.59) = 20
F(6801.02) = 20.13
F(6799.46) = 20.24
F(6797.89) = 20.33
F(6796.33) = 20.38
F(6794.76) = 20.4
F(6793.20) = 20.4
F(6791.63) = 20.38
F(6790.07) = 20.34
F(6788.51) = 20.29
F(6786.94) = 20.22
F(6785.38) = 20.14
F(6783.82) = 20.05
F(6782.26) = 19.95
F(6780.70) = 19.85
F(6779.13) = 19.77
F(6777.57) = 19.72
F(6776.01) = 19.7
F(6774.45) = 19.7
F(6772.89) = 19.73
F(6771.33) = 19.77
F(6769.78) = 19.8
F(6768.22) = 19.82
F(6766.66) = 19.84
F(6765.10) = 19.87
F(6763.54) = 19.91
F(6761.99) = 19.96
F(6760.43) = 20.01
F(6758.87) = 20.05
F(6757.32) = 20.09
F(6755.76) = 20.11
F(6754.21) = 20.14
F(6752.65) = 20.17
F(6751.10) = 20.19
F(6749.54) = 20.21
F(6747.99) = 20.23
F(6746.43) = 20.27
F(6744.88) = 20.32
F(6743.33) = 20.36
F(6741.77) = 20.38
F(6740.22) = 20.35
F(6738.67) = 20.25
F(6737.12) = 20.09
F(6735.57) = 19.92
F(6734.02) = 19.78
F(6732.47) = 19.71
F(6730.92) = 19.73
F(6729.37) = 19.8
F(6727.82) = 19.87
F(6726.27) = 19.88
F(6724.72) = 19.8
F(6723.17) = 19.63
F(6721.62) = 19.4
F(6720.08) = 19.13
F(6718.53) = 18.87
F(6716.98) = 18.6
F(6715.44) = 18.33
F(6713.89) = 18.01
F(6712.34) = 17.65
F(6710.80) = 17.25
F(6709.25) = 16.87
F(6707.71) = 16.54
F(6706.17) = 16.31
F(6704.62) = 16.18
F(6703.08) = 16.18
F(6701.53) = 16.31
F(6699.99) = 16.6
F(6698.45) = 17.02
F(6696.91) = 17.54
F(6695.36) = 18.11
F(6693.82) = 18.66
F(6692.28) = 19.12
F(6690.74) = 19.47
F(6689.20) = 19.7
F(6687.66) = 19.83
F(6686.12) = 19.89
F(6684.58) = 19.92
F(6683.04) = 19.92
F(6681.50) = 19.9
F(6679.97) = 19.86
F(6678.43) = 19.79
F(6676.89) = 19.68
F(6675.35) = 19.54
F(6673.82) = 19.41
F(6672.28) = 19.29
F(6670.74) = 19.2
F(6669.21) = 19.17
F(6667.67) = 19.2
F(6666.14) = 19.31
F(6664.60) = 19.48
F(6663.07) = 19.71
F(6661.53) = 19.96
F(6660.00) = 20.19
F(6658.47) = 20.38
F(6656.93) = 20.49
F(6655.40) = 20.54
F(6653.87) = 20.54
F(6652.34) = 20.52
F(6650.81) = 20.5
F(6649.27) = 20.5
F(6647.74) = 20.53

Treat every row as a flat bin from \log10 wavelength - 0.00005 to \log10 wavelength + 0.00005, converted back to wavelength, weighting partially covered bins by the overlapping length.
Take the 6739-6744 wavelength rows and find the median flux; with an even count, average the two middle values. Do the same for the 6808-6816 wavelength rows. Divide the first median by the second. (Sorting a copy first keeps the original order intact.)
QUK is 1.04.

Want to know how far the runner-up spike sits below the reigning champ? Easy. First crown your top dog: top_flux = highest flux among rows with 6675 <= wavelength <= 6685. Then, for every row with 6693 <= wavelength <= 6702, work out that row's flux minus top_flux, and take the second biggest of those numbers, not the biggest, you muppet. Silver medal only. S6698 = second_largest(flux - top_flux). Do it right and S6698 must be -1.8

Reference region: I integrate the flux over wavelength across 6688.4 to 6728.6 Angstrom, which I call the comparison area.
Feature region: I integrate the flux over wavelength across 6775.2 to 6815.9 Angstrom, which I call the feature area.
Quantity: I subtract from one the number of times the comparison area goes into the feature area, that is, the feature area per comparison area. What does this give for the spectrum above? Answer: -0.12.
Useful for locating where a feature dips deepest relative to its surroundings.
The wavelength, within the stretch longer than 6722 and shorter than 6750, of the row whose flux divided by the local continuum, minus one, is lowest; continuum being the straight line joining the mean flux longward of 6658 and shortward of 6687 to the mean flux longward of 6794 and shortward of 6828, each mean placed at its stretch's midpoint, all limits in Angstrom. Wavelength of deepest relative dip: 6723.17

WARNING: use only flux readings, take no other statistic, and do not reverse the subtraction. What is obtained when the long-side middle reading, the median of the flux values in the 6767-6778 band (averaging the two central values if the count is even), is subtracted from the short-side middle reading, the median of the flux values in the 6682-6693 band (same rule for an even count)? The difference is 0.10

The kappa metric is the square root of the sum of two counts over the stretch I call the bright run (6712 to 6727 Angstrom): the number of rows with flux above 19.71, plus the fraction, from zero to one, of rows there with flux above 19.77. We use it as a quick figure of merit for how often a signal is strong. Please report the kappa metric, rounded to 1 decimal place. 1.5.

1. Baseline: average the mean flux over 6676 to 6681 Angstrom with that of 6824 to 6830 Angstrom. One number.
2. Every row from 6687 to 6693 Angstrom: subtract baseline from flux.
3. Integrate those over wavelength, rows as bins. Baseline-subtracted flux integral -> -0.3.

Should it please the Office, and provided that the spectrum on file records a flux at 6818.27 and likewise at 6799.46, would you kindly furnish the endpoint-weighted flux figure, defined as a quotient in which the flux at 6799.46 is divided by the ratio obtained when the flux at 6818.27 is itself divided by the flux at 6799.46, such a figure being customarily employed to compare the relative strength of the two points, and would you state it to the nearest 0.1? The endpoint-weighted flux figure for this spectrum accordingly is 20.7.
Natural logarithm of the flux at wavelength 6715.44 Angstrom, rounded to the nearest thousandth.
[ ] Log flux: 2.909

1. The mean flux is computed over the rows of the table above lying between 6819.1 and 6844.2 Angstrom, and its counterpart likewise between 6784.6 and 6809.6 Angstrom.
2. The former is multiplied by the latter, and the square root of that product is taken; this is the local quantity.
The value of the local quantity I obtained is 19.9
